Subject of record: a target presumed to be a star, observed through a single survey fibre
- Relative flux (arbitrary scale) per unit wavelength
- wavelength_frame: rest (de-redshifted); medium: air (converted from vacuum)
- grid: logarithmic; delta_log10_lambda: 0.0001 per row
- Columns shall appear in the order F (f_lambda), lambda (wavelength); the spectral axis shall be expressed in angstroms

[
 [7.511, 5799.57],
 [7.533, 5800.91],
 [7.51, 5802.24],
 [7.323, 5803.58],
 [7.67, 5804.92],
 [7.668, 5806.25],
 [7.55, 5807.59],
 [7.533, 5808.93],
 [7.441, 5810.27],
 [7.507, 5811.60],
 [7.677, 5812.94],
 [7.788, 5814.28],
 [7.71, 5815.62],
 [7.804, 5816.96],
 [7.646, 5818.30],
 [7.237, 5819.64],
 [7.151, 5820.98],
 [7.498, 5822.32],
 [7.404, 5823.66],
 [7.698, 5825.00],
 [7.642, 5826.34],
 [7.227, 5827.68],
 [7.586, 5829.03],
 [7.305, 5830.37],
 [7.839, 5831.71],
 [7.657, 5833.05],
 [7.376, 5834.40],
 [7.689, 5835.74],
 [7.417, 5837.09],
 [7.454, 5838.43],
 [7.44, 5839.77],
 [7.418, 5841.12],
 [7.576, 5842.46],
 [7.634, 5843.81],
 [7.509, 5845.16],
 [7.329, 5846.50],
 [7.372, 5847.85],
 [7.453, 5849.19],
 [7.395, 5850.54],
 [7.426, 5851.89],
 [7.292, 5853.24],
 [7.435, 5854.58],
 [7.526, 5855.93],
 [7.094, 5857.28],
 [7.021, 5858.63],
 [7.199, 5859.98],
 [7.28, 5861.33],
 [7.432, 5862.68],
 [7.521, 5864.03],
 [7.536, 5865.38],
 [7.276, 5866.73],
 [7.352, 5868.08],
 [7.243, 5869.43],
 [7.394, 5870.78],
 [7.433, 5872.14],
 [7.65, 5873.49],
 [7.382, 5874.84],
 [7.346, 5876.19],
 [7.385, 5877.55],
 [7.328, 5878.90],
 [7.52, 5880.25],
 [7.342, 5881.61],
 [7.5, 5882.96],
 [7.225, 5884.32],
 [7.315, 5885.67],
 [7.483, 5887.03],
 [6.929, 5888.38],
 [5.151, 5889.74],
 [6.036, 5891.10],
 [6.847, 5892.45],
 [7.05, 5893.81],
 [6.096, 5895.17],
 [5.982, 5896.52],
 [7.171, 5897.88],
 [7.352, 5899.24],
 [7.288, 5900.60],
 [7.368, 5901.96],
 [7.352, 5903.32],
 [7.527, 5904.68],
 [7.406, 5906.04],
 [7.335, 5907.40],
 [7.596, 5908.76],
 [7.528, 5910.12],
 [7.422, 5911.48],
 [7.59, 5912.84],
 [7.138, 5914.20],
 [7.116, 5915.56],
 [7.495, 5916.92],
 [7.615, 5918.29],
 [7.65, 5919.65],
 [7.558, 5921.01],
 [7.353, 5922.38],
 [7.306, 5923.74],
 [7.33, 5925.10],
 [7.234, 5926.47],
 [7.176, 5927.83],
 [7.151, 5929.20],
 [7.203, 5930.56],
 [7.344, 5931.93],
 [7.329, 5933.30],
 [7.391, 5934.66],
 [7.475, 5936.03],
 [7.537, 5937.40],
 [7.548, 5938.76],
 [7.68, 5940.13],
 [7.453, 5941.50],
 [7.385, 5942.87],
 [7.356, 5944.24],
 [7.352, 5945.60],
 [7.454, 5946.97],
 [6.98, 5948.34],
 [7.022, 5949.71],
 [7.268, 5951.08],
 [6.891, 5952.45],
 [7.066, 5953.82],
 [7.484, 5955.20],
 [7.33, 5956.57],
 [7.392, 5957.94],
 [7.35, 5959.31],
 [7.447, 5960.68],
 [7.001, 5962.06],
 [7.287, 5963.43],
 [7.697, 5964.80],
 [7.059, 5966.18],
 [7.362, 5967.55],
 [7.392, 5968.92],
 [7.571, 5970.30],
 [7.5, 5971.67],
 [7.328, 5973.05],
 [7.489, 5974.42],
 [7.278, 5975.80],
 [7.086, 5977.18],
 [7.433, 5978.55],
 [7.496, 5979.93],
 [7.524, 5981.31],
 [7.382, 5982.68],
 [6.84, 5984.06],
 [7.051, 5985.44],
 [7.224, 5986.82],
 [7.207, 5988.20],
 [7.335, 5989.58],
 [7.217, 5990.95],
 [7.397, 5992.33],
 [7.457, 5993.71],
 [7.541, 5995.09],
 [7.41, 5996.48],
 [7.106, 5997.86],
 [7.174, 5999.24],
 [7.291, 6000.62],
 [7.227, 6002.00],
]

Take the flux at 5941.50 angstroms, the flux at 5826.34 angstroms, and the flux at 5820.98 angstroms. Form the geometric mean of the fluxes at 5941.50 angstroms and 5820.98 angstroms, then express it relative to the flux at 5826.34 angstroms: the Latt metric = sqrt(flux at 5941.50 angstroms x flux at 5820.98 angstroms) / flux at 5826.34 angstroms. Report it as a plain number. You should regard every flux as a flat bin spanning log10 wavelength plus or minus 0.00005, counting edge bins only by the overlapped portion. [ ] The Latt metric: 0.955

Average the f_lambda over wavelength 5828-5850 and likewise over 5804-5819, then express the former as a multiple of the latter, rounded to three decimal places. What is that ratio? 0.983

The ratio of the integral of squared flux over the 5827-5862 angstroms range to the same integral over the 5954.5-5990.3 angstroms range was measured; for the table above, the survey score 1.00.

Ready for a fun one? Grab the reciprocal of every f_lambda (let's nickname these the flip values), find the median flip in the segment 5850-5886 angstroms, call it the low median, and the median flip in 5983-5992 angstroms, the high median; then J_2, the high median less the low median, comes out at 0.0032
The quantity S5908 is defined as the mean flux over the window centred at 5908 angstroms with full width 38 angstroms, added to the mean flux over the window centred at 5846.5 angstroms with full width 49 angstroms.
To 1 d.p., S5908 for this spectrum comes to 14.6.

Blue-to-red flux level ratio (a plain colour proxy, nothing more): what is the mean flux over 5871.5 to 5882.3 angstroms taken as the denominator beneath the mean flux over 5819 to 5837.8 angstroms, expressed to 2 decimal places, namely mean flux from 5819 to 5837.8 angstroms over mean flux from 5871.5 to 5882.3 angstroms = 1.01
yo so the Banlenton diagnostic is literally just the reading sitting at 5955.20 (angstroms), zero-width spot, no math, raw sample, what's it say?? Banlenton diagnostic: 7.484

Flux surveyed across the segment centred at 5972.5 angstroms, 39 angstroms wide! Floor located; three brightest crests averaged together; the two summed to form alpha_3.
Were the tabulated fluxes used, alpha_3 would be 14.4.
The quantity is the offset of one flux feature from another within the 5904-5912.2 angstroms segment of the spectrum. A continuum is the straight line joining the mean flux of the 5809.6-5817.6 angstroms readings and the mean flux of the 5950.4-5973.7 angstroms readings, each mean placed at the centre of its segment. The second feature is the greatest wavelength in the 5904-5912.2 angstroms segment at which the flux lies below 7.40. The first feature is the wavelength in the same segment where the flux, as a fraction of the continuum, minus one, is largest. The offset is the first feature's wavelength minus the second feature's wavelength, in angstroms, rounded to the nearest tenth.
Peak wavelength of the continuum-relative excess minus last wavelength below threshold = 1.4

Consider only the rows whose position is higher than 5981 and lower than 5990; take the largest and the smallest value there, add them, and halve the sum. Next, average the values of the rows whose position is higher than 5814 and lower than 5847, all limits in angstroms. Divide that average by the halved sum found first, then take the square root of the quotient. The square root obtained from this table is 1.02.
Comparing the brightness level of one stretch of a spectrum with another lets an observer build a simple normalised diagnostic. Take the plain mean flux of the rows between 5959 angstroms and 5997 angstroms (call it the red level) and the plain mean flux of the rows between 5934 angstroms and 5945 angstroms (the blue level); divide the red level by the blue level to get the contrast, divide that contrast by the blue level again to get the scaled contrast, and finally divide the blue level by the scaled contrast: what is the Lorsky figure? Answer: 57.0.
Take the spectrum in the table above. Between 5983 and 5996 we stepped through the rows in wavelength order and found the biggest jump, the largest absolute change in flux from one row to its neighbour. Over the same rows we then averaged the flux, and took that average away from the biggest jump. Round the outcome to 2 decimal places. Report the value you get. -7.04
